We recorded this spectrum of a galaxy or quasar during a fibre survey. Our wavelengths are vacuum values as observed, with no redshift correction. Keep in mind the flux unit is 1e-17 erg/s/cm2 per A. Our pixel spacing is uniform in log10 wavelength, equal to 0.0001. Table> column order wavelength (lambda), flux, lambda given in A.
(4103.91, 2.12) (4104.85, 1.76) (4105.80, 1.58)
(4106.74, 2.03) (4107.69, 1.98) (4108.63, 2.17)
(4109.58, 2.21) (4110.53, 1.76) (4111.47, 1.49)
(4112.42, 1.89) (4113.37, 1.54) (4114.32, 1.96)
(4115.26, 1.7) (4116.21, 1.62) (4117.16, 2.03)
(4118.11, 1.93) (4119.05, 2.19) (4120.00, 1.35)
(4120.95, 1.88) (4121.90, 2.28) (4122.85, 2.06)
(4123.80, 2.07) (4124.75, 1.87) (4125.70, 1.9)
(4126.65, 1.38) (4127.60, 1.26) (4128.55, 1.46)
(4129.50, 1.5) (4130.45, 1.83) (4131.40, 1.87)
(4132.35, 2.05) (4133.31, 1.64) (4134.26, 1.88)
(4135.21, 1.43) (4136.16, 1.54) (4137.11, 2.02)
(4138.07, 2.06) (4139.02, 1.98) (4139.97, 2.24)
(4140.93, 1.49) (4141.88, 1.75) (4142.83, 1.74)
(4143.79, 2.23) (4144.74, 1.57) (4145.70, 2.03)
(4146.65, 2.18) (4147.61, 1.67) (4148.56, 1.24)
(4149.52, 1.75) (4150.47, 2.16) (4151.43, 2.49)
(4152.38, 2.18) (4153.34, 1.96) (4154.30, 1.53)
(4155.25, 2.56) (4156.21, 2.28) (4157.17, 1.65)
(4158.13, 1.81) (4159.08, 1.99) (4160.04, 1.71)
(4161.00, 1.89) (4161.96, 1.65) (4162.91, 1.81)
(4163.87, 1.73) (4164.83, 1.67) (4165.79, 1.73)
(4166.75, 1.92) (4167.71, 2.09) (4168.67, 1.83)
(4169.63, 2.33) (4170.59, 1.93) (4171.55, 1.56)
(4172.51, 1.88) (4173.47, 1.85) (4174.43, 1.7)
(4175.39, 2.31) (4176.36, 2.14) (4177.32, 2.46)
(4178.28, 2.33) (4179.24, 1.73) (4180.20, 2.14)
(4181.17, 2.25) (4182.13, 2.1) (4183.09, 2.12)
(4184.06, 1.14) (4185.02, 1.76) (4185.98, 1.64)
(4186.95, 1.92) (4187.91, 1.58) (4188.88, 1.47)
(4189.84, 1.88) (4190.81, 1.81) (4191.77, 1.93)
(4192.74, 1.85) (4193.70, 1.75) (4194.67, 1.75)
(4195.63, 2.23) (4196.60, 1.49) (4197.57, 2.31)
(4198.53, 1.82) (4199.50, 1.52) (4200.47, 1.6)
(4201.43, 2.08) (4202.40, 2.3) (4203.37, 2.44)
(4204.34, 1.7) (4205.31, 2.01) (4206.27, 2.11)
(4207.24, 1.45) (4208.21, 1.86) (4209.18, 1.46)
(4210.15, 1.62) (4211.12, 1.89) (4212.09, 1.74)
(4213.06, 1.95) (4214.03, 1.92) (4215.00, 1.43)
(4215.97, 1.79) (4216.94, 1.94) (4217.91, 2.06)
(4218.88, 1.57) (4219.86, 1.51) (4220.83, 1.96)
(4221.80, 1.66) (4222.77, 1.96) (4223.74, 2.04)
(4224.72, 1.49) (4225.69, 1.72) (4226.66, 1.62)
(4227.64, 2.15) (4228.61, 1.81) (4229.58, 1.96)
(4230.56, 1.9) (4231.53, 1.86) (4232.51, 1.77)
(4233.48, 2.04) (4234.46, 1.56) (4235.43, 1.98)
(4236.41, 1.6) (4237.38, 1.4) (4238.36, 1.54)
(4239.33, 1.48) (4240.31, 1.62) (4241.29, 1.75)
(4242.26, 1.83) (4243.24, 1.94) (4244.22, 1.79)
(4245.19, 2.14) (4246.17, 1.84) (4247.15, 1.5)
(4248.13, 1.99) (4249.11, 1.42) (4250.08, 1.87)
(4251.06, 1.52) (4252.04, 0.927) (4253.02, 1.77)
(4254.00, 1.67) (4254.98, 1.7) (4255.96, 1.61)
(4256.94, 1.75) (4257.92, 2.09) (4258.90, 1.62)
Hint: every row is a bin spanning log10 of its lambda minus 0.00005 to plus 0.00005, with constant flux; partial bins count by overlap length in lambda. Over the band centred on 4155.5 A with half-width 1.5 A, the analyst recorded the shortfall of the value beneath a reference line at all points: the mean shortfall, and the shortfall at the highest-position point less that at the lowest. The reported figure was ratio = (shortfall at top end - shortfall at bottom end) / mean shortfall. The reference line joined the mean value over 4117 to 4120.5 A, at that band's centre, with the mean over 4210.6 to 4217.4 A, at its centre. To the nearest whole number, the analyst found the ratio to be 3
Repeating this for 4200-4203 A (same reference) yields 4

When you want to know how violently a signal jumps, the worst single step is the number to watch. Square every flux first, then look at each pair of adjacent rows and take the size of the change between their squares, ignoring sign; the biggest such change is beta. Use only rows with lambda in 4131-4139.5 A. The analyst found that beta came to 1.7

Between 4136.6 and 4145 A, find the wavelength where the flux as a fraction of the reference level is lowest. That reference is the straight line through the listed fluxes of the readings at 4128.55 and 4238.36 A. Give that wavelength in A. 4140.93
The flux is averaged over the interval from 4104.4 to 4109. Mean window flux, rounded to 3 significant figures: 1.90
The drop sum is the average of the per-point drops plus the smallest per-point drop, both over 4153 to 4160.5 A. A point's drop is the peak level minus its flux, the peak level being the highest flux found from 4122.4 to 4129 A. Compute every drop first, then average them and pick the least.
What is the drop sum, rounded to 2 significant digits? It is -0.36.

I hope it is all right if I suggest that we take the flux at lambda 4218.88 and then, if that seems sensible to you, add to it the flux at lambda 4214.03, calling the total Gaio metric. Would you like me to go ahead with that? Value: 3.49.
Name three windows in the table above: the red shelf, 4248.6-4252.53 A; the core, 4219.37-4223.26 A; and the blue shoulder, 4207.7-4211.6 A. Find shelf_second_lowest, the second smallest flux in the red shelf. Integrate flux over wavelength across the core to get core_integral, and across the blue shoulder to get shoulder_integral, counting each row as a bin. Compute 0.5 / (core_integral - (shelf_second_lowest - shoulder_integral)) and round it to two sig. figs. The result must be 0.041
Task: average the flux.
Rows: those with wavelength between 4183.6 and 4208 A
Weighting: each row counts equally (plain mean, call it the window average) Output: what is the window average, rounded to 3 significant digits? 1.82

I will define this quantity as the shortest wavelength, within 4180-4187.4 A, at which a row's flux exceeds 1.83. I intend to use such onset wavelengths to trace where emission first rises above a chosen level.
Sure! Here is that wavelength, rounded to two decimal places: 4180.20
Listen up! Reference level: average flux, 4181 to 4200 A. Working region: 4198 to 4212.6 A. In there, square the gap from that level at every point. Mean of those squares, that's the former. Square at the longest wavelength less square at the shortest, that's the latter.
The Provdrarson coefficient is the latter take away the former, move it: -0.08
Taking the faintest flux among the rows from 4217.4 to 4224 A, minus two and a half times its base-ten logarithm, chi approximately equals -0.45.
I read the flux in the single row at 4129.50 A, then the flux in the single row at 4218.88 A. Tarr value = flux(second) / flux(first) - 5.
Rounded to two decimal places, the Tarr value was -3.95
